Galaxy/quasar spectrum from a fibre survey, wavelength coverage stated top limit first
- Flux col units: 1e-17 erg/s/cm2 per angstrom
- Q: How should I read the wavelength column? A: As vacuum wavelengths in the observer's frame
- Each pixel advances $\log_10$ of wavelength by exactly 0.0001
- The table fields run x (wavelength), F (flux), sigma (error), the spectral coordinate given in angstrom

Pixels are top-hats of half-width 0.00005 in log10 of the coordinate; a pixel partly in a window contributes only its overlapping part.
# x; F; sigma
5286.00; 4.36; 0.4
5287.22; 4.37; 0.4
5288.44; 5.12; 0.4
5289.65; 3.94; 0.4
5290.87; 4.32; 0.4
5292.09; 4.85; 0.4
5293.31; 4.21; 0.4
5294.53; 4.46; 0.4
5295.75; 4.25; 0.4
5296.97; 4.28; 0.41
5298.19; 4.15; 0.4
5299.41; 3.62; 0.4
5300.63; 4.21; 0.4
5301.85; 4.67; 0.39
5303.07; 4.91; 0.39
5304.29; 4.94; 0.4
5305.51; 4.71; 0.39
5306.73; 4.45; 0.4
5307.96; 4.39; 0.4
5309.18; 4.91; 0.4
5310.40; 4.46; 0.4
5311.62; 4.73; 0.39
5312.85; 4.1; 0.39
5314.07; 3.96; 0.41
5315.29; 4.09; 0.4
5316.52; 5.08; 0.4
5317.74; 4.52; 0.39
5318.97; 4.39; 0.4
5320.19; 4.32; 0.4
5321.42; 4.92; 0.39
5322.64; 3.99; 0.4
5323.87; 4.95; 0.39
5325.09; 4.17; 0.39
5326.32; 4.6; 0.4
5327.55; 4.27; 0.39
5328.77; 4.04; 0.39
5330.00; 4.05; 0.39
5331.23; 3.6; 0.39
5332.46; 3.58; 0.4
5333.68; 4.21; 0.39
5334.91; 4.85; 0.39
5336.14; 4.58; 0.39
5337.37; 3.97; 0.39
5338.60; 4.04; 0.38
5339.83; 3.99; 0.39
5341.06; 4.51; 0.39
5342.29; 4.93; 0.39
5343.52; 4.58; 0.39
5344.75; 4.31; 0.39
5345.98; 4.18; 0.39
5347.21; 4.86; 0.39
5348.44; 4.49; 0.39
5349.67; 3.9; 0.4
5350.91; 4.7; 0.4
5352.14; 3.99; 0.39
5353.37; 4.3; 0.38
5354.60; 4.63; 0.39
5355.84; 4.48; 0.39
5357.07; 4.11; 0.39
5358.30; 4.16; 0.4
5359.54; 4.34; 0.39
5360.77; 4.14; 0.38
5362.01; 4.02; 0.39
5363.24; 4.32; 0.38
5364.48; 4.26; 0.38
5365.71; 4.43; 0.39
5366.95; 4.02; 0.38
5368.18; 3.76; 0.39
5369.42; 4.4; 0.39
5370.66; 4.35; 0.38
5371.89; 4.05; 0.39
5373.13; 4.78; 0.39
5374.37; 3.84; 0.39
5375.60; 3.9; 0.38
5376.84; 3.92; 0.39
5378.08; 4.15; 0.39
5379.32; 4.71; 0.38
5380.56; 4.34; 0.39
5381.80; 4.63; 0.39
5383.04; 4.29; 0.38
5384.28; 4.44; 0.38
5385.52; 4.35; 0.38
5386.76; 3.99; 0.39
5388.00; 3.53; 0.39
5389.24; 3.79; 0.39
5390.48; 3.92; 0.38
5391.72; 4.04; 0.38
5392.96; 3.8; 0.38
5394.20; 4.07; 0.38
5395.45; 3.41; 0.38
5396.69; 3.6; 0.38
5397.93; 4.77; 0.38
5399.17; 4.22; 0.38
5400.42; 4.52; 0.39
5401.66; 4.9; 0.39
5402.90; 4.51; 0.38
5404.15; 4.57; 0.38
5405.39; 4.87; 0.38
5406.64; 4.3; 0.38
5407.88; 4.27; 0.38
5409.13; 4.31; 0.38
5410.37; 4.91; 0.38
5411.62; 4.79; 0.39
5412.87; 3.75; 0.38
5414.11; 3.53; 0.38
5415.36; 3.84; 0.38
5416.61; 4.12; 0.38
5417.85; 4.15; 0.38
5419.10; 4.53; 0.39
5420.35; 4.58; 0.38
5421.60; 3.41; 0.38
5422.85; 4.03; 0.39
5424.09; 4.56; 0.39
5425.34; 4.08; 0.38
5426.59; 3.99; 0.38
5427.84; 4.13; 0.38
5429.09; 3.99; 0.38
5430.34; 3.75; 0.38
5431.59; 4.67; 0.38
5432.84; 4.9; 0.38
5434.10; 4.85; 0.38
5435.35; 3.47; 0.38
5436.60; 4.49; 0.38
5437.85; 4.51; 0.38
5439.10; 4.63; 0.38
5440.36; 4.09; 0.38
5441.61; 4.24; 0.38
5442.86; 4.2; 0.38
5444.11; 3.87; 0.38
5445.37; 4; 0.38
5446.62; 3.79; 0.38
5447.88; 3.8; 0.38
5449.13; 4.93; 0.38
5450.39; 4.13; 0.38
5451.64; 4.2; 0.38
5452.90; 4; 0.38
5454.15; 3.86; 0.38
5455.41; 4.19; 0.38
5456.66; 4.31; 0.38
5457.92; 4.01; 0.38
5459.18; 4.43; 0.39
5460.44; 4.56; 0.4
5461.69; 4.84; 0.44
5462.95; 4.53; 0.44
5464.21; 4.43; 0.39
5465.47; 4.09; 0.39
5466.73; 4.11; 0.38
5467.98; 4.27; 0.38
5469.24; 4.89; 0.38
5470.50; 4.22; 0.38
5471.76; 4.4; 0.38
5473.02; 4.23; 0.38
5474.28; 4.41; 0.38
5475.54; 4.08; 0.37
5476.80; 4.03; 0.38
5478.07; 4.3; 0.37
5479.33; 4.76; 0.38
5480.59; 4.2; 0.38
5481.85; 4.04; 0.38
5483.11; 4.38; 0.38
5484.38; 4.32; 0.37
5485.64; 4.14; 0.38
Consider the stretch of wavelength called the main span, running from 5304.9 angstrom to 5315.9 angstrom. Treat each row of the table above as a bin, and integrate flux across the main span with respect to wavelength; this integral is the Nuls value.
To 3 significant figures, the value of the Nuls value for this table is 48.7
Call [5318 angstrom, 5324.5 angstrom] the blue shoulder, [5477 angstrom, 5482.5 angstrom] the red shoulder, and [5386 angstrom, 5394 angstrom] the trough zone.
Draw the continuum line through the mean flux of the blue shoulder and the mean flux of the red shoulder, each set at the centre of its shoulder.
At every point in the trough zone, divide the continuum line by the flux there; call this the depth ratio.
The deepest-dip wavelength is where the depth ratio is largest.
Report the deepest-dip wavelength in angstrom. 5388.00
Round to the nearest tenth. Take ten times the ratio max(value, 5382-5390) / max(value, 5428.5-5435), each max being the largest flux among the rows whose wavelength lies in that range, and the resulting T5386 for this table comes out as 9.1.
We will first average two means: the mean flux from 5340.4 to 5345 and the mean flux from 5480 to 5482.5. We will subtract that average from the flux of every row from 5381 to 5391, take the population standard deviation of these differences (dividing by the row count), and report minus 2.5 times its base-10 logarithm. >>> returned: 1.15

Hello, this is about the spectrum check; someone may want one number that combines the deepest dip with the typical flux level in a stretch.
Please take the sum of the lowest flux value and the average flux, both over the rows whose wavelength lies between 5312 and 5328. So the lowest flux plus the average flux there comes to 8.4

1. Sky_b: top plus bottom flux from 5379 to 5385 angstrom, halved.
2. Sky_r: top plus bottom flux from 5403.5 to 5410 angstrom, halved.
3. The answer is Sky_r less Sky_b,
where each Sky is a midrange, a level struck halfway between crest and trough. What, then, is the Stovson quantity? 0.1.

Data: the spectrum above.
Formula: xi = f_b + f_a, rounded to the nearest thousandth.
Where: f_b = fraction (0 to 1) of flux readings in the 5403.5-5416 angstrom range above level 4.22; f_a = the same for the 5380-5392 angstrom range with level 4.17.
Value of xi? 1.200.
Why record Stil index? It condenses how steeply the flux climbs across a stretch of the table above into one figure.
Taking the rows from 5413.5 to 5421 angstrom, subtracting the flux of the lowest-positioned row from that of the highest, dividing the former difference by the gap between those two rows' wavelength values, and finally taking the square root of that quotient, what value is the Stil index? 0.410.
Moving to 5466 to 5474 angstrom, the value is 0.138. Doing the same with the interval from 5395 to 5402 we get 0.490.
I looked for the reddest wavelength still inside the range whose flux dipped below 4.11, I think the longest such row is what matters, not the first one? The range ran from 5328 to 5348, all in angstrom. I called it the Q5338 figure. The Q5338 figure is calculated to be 5339.83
